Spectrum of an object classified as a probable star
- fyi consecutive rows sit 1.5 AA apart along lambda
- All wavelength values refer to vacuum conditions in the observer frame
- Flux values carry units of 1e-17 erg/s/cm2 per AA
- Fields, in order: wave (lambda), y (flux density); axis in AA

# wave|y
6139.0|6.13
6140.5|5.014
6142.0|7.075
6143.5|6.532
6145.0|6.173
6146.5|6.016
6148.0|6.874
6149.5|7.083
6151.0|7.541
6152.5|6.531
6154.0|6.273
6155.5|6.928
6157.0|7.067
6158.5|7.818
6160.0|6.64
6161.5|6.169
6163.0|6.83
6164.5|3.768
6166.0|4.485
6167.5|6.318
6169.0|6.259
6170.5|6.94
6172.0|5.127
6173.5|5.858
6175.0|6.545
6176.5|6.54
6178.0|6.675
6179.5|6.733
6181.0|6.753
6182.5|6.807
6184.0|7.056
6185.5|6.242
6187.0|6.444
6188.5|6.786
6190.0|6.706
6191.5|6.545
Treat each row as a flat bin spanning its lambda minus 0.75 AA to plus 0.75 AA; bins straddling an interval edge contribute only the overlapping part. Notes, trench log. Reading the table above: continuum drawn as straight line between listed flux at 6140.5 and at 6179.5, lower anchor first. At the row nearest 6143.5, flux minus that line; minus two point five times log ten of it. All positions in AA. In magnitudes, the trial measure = -0.35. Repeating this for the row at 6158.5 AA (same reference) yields -0.76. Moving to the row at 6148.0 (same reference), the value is -0.46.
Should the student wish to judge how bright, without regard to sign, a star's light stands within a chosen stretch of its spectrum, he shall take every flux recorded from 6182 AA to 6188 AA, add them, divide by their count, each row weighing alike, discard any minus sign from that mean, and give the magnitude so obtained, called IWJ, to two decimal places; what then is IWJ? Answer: 6.64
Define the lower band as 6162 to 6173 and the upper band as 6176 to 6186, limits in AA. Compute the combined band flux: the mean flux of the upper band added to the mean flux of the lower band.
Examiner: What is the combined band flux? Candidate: 12.4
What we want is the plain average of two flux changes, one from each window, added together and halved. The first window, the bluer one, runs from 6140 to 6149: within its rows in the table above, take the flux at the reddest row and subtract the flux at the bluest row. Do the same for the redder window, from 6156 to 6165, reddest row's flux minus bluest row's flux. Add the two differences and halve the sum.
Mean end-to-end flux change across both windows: -0.72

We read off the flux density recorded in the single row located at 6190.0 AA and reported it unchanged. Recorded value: 6.706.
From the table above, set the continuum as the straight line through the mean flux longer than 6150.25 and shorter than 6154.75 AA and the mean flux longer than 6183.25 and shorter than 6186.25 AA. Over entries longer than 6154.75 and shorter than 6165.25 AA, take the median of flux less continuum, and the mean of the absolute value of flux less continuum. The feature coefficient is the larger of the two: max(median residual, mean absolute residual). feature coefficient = 0.8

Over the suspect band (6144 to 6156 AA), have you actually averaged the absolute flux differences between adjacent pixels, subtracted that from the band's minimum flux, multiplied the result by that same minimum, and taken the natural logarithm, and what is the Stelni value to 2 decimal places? 3.50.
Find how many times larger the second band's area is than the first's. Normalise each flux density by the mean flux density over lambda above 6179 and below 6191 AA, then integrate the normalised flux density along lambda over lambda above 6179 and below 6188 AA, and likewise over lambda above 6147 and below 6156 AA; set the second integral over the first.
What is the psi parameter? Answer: 1.03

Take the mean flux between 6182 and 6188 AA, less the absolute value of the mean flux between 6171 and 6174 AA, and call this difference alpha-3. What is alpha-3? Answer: 1.1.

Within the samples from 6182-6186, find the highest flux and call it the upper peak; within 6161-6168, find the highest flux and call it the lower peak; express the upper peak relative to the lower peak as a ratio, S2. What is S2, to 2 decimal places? 1.03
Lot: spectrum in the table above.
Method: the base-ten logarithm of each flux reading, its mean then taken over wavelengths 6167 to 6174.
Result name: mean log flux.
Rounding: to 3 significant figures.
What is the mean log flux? 0.783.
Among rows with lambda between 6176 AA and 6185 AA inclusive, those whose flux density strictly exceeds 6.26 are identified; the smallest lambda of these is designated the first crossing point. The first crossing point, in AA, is 6176.5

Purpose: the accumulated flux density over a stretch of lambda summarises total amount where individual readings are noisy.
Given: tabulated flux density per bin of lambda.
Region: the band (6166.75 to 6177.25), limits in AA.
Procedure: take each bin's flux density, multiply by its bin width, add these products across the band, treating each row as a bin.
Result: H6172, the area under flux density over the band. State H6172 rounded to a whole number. 65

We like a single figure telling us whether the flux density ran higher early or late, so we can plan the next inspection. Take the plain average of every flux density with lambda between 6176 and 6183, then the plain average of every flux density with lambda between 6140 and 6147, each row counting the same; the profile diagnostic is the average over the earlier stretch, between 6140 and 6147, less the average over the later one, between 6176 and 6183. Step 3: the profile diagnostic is -0.5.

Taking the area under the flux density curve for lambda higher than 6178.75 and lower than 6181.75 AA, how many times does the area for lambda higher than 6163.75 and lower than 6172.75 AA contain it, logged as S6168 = 2.4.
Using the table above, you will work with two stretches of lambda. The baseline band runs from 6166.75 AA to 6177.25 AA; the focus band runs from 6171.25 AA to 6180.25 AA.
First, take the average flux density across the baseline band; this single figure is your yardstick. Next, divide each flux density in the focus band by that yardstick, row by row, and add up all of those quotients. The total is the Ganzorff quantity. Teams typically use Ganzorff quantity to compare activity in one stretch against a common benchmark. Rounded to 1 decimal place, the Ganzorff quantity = 6.0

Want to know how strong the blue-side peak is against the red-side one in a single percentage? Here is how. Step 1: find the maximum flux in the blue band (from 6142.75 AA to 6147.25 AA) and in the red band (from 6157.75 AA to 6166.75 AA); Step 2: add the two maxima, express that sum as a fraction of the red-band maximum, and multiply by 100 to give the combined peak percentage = 184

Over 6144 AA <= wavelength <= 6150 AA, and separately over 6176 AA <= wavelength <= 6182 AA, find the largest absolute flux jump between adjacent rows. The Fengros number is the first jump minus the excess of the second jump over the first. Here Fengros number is 1.6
